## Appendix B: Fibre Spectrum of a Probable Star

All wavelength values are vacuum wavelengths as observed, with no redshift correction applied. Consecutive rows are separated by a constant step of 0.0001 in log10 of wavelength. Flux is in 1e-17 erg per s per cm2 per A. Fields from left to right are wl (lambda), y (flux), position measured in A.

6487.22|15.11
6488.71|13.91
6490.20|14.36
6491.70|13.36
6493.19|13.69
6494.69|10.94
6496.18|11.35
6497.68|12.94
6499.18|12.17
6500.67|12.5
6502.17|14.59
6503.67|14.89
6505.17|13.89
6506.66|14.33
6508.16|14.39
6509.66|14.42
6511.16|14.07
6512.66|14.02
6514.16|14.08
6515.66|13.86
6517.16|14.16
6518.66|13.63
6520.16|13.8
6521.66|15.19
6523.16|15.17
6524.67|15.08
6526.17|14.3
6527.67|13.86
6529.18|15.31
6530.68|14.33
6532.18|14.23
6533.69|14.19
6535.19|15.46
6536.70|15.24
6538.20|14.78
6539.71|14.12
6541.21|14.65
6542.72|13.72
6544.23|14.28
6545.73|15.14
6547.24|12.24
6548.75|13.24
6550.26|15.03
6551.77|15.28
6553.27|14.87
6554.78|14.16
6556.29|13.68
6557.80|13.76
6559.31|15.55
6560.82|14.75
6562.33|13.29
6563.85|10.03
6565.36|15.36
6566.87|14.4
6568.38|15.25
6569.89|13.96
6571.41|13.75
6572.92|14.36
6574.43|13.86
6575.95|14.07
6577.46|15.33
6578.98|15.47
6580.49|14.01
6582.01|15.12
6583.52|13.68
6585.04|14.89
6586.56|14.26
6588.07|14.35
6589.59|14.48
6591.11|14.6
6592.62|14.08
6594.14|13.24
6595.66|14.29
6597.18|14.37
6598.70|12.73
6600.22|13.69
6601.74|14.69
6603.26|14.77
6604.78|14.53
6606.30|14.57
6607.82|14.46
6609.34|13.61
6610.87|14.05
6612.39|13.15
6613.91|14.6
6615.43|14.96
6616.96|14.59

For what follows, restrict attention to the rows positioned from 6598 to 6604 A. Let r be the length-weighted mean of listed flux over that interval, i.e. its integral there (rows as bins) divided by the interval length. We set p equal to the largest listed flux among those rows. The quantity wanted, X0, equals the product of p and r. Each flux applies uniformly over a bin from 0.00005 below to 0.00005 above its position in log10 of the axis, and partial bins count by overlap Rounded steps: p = 14.77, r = 14.0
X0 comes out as 206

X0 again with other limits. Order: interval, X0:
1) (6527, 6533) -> 221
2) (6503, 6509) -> 214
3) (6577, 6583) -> 231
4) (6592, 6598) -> 201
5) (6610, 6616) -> 212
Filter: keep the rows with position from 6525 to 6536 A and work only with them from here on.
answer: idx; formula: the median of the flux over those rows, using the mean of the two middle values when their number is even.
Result 14.3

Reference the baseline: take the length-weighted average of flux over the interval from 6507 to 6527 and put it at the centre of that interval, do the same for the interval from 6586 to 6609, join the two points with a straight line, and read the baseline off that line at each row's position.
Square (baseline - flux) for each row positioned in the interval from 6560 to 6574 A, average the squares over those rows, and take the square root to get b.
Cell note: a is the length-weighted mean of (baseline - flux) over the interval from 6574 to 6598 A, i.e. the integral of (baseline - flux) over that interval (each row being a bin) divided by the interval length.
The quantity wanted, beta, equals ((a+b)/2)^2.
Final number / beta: 0.5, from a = -0.17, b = 1.55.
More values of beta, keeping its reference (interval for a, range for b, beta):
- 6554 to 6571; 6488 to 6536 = 0.4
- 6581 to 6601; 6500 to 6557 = 0.2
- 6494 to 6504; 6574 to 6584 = 1.5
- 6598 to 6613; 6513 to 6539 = 0.2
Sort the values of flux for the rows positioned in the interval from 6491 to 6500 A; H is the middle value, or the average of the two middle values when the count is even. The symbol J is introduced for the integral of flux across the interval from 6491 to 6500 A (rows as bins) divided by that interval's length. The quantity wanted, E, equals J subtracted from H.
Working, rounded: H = 12.6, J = 12.41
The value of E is 0.1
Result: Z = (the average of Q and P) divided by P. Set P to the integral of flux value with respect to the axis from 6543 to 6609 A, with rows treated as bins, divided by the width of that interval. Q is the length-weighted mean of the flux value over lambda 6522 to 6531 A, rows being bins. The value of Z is 1.017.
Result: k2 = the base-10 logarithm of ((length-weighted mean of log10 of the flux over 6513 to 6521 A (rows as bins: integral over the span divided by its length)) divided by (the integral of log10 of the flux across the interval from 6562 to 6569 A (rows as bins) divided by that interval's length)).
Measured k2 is 0.006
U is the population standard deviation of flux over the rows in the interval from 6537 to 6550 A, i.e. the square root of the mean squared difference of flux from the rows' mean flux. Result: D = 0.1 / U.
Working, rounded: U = 0.88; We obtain 0.11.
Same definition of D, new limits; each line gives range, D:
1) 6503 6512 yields 0.32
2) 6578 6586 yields 0.15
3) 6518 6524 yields 0.14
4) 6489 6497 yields 0.07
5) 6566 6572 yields 0.17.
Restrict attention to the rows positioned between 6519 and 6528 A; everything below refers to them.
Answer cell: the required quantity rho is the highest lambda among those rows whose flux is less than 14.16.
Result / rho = 6527.67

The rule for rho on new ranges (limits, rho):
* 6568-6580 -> 6575.95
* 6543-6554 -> 6548.75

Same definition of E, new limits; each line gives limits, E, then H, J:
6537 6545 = -0.1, 14.3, 14.38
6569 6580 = -0.3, 14.1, 14.40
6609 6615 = -0.1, 13.8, 13.93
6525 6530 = -0.2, 14.3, 14.54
